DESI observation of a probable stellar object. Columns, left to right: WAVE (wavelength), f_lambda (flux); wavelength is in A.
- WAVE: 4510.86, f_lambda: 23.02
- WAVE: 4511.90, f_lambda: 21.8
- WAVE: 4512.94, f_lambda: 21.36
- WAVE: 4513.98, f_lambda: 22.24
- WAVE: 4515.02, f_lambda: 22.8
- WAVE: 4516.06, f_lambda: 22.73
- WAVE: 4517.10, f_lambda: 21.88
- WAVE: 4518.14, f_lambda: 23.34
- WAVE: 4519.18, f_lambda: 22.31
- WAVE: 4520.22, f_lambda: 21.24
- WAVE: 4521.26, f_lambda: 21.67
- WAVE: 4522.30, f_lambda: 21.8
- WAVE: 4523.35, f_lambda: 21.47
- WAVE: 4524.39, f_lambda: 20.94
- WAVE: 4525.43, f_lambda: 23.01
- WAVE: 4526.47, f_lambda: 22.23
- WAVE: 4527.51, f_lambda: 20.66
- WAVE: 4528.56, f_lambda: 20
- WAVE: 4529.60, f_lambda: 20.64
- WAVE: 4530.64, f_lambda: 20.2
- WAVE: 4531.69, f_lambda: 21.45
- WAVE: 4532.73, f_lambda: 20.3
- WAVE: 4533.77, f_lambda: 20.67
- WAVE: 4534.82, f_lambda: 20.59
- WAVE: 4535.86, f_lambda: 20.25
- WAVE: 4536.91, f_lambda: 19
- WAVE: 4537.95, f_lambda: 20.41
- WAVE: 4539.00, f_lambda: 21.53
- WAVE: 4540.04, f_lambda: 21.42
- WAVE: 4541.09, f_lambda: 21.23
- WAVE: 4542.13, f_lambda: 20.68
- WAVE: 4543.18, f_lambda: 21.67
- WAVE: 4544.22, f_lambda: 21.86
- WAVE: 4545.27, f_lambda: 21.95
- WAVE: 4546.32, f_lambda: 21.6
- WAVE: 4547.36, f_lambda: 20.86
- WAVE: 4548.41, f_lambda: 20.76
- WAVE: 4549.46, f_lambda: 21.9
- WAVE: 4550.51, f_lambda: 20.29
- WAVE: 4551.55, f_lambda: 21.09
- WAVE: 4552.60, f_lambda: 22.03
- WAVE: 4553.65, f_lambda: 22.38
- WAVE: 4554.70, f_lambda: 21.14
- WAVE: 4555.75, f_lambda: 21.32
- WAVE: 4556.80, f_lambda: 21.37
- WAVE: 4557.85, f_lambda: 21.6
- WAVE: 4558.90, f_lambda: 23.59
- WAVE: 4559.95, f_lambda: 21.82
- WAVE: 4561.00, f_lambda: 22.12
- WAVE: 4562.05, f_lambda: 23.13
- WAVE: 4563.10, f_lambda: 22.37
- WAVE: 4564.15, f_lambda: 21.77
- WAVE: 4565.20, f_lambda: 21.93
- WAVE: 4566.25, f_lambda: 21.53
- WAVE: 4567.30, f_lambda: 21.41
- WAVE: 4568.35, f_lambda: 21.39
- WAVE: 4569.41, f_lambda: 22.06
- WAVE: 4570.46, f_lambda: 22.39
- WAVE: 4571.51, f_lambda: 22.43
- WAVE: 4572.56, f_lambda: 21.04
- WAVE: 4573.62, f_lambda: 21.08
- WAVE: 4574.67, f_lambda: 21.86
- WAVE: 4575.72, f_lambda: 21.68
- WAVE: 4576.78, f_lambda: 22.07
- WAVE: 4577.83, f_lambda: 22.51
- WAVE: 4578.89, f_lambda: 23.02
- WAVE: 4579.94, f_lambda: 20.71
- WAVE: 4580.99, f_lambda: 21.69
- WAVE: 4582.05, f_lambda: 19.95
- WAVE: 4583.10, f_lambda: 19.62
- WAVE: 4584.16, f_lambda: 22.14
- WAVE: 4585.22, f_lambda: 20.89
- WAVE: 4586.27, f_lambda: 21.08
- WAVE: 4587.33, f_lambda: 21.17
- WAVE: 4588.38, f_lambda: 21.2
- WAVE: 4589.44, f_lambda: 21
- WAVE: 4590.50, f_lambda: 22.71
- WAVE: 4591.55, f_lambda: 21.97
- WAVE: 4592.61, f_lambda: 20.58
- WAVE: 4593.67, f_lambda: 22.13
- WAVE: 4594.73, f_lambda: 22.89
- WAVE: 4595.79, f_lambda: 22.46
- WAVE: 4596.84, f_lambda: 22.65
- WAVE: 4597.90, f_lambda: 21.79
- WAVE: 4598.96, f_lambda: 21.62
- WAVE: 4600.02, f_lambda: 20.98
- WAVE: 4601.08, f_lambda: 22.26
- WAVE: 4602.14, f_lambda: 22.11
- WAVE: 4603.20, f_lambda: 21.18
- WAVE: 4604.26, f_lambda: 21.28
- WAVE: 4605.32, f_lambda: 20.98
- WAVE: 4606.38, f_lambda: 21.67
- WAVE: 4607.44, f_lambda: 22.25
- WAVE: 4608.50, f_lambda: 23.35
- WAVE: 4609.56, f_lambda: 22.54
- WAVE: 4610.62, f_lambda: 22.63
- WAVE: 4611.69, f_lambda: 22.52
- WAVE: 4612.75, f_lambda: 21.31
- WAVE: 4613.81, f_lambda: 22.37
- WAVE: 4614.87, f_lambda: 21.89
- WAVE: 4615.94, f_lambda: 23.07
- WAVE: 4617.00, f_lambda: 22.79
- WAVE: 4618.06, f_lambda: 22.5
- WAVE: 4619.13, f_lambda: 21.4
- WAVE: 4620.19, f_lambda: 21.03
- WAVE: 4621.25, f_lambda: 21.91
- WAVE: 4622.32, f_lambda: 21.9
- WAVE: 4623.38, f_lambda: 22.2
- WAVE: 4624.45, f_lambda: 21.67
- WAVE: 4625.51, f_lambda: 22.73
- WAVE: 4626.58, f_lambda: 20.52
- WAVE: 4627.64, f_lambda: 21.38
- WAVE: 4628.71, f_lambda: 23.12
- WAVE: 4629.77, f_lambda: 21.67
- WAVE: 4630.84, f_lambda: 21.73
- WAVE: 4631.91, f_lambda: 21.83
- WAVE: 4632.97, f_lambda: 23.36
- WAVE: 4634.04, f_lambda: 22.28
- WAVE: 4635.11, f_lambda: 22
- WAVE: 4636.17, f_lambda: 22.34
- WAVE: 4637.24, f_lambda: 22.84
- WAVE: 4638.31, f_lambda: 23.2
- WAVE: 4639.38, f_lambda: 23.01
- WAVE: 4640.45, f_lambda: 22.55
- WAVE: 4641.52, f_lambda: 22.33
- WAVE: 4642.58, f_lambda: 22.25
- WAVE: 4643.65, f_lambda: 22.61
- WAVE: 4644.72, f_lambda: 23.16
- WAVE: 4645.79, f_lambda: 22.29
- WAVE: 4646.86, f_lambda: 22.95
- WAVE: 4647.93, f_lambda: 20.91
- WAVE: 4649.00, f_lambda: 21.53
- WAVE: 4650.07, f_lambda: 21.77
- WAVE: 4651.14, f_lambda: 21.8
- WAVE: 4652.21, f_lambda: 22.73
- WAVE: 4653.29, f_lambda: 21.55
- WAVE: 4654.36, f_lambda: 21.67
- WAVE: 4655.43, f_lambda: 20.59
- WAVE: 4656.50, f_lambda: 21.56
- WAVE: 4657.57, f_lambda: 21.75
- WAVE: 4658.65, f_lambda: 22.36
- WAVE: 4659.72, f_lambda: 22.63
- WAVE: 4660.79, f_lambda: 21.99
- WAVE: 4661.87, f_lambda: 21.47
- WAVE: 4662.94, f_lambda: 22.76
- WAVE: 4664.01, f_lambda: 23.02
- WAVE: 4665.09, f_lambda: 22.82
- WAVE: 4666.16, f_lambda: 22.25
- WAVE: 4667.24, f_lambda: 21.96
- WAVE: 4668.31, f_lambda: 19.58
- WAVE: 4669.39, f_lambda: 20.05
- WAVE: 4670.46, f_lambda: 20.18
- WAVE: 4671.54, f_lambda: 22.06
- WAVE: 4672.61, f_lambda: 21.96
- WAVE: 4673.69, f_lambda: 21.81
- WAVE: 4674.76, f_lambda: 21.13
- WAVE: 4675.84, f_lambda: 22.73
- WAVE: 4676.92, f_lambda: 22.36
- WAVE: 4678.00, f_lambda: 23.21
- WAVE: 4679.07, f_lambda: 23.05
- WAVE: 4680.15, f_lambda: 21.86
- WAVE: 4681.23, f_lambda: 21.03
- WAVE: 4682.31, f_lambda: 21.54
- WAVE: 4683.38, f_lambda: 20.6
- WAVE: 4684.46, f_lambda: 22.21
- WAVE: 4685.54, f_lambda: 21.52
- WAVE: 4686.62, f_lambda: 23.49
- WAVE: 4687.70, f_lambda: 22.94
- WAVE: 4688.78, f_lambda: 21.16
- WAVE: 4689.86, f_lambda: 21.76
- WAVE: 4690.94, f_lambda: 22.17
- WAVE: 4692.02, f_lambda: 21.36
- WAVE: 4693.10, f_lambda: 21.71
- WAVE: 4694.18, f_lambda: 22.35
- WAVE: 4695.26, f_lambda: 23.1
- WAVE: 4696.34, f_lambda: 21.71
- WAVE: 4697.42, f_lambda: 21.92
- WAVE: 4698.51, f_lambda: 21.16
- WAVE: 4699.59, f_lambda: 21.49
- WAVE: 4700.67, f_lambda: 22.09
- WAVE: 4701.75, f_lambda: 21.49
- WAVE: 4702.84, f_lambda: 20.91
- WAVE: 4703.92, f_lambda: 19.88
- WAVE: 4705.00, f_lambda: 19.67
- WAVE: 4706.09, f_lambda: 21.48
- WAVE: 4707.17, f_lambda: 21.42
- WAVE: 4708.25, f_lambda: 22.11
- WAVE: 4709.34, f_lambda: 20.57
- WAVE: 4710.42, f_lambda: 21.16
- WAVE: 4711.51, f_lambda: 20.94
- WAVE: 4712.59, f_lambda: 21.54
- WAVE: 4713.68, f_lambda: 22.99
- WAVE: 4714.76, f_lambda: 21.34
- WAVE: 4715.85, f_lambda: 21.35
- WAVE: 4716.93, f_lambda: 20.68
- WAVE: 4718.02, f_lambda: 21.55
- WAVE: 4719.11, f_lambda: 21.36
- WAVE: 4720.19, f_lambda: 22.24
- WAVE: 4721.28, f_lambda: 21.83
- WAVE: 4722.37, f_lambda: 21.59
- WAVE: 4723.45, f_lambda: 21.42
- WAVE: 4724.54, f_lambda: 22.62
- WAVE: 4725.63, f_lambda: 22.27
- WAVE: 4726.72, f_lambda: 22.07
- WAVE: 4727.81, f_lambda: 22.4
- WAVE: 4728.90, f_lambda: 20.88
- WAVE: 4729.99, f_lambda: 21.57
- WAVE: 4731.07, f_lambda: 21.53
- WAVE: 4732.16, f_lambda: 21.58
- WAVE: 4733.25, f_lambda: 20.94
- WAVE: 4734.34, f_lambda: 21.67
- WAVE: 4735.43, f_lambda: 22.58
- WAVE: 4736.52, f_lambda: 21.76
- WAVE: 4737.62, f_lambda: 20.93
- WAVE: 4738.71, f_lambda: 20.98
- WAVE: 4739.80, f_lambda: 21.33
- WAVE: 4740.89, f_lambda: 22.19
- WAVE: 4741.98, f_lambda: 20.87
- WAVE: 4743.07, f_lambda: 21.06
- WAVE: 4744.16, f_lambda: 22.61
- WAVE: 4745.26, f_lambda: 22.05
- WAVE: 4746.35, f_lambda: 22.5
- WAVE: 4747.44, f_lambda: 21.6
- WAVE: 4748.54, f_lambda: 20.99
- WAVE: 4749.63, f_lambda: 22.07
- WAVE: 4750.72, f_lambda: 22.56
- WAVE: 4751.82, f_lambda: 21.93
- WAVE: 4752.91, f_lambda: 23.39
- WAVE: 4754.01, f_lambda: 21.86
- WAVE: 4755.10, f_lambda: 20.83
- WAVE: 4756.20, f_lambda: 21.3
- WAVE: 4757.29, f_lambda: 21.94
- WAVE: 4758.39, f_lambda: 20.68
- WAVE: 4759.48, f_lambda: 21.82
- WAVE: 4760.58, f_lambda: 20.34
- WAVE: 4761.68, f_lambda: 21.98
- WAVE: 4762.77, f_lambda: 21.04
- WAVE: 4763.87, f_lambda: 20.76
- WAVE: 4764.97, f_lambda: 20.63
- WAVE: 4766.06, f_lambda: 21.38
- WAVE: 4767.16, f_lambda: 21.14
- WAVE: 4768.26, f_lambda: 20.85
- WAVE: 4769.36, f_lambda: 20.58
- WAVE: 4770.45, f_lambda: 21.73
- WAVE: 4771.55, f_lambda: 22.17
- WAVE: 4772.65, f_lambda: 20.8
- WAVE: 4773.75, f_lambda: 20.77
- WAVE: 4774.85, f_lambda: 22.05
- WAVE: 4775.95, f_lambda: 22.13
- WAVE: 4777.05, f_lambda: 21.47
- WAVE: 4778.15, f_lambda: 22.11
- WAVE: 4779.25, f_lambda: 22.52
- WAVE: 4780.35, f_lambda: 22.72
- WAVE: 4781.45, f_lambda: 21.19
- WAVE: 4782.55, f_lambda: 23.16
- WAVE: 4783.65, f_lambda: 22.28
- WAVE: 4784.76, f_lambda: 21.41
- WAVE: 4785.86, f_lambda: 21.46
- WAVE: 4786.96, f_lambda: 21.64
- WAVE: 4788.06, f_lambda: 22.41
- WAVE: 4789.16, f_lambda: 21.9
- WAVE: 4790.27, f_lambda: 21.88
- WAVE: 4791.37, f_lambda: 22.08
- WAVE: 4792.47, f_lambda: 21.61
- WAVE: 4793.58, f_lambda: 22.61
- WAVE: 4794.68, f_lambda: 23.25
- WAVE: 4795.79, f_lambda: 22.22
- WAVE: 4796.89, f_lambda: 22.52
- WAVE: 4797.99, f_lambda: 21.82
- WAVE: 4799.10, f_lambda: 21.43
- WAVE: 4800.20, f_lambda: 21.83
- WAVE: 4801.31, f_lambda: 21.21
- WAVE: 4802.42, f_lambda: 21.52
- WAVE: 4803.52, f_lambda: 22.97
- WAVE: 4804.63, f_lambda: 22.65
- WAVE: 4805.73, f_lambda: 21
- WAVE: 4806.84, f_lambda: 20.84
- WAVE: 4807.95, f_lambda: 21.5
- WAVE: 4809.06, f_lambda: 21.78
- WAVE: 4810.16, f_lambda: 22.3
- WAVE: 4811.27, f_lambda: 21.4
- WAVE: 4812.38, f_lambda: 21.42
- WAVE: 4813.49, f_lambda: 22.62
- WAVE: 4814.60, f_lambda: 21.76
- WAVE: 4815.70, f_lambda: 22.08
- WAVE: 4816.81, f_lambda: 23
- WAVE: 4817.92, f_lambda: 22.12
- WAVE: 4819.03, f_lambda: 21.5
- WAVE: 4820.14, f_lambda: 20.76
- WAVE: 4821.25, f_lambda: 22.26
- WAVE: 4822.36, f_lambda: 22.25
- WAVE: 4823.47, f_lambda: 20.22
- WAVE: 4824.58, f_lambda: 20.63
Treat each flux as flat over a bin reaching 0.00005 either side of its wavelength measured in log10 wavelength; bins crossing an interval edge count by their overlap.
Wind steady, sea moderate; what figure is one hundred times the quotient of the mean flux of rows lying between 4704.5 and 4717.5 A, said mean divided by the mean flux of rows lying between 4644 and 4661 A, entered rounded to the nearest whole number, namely 97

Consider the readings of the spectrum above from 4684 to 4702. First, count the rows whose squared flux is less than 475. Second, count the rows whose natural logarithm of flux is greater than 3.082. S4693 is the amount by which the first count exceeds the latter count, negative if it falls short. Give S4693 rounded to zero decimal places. 1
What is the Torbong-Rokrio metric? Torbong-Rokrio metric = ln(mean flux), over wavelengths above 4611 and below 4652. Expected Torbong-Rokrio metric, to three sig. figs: 3.10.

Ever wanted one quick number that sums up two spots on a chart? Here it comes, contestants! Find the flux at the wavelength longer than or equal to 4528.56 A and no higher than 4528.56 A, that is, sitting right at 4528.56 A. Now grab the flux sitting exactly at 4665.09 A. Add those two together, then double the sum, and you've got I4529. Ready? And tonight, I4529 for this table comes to 85.6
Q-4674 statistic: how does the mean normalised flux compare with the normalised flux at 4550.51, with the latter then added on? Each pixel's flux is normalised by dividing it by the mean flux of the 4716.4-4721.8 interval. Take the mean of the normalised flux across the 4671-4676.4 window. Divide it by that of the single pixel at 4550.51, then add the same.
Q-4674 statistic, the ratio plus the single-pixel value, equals 2.02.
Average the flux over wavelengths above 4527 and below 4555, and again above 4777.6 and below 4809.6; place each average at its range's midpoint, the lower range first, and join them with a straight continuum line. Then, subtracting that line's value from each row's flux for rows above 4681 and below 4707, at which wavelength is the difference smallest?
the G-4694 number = 4705.00 A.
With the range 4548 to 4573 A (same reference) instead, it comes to 4550.51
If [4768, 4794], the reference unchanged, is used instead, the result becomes 4769.36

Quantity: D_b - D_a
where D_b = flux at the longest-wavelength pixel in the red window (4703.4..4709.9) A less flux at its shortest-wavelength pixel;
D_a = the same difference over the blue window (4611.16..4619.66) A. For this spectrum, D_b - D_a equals 1.8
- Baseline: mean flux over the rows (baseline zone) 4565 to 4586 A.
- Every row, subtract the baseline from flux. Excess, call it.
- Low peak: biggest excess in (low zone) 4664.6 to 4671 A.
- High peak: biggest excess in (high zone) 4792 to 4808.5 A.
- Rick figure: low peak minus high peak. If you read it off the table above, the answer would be -0.43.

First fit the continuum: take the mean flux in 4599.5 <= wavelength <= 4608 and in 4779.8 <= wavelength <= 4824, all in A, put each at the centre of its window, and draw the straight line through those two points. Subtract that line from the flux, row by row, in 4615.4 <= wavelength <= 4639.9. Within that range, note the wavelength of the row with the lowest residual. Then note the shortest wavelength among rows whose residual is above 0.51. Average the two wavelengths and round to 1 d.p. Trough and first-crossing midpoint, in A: 4621.3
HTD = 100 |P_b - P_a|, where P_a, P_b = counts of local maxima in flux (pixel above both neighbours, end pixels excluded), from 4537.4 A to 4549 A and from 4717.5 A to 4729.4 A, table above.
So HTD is 100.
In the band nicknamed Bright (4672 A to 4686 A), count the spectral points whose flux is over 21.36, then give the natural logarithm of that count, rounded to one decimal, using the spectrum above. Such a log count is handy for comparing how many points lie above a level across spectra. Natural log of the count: 2.3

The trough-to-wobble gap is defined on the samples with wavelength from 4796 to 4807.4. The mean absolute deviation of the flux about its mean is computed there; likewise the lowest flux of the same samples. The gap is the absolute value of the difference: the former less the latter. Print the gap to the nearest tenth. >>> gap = 20.3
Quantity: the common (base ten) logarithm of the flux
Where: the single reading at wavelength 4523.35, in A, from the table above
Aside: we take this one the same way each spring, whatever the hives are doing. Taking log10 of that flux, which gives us 1.332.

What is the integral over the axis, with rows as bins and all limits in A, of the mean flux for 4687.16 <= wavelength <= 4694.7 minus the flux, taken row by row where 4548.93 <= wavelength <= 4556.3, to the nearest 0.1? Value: 3.5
